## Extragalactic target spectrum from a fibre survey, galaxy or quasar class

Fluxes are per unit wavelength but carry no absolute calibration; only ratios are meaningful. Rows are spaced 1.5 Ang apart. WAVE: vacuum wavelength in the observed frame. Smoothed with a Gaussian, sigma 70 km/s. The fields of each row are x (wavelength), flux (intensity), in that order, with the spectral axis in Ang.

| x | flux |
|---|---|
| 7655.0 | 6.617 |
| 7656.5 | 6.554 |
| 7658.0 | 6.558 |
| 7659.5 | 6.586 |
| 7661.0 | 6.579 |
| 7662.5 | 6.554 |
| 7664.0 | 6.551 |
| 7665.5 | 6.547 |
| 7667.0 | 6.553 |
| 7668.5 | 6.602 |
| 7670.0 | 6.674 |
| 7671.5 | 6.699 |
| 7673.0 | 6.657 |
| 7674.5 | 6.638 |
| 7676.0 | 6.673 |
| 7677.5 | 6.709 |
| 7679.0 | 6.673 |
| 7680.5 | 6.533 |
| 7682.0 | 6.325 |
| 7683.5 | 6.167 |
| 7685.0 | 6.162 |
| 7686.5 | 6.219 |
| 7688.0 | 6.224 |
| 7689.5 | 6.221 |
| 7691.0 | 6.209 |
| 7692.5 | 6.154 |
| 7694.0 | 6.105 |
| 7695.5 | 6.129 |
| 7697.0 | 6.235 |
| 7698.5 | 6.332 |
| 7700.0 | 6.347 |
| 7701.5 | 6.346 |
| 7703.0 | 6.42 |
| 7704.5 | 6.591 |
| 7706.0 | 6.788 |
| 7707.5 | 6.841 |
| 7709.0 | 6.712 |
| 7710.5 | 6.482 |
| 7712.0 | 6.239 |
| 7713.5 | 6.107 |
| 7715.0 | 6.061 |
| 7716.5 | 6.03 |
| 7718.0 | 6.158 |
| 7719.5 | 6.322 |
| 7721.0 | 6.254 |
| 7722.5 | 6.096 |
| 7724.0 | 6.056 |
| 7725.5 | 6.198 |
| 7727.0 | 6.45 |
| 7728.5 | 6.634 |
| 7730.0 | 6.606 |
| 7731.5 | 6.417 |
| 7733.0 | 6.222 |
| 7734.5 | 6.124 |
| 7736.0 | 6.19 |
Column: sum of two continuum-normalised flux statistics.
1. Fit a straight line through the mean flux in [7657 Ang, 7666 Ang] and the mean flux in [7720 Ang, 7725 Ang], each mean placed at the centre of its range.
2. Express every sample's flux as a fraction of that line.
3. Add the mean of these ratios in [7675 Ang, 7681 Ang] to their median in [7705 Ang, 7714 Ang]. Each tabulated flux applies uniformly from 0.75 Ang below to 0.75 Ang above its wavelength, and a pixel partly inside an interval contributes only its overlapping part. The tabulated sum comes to 2.09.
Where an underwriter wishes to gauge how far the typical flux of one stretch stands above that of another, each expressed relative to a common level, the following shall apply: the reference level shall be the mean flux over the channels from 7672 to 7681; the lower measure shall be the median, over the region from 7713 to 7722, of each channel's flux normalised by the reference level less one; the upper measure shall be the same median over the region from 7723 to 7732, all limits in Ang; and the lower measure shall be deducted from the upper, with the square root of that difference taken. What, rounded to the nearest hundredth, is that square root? 0.21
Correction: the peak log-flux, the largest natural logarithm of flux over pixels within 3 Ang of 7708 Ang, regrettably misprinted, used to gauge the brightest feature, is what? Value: 1.92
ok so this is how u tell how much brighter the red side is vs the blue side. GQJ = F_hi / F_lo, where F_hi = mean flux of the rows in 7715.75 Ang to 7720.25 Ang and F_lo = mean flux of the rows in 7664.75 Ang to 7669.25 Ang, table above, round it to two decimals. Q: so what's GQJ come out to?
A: 0.94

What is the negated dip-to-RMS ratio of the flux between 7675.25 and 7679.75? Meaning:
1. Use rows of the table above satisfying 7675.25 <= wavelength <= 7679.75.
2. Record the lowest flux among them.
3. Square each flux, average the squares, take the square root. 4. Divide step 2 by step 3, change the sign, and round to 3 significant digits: -0.998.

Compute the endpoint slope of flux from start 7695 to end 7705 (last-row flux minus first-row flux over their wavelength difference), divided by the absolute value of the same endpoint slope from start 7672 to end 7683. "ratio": 1.4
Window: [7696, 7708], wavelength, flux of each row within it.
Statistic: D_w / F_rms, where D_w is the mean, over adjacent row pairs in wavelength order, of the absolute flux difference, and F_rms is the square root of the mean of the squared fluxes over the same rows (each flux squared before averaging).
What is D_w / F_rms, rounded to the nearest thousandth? 0.013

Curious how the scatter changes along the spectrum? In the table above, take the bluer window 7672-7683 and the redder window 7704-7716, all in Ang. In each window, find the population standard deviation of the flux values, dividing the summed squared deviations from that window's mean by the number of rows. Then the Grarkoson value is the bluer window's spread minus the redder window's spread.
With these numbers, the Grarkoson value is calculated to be -0.16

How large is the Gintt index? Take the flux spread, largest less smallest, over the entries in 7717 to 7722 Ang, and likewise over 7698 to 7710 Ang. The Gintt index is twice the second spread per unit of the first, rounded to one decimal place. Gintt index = 6.2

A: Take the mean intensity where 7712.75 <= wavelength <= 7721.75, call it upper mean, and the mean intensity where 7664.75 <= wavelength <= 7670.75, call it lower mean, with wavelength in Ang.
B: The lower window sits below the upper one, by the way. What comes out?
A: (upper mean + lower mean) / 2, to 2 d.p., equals 6.37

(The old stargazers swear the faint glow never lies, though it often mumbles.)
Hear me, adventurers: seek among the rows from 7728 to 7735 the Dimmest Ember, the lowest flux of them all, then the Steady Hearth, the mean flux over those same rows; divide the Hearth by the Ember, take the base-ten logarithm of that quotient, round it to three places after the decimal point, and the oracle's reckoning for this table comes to 0.019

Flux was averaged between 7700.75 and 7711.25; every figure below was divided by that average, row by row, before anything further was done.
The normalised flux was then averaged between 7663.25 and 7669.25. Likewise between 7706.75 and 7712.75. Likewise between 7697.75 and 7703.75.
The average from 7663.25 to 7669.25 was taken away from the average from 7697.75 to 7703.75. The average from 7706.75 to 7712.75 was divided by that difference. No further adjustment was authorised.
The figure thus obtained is -33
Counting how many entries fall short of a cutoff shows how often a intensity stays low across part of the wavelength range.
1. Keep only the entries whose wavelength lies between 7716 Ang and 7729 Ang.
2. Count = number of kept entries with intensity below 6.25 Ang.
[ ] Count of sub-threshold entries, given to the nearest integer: 5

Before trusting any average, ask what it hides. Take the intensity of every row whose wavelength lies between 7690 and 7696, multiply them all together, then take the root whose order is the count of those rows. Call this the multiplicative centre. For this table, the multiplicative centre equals 6.1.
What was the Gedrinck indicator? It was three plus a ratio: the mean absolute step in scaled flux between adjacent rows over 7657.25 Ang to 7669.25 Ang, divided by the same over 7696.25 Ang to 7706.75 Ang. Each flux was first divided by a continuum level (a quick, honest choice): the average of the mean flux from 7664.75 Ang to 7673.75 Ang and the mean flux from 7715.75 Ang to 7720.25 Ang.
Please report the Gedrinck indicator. 3.19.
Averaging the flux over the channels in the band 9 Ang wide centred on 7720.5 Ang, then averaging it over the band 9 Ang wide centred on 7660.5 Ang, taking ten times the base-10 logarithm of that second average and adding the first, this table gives 14.3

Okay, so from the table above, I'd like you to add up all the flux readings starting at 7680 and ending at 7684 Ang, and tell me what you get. 19.0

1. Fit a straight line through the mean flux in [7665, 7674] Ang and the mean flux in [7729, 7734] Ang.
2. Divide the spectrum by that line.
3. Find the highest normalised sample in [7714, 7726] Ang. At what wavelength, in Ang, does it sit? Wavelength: 7719.5 Ang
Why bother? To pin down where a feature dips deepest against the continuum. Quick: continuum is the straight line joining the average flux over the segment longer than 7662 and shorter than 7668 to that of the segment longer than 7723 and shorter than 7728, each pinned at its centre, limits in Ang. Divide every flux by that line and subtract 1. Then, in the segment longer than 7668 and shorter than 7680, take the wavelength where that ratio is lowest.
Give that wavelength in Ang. 7668.5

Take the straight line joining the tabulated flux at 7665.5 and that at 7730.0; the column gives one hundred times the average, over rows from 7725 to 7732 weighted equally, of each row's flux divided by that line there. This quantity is 98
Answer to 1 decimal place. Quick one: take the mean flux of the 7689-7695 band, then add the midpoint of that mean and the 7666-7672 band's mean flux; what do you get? 12.6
